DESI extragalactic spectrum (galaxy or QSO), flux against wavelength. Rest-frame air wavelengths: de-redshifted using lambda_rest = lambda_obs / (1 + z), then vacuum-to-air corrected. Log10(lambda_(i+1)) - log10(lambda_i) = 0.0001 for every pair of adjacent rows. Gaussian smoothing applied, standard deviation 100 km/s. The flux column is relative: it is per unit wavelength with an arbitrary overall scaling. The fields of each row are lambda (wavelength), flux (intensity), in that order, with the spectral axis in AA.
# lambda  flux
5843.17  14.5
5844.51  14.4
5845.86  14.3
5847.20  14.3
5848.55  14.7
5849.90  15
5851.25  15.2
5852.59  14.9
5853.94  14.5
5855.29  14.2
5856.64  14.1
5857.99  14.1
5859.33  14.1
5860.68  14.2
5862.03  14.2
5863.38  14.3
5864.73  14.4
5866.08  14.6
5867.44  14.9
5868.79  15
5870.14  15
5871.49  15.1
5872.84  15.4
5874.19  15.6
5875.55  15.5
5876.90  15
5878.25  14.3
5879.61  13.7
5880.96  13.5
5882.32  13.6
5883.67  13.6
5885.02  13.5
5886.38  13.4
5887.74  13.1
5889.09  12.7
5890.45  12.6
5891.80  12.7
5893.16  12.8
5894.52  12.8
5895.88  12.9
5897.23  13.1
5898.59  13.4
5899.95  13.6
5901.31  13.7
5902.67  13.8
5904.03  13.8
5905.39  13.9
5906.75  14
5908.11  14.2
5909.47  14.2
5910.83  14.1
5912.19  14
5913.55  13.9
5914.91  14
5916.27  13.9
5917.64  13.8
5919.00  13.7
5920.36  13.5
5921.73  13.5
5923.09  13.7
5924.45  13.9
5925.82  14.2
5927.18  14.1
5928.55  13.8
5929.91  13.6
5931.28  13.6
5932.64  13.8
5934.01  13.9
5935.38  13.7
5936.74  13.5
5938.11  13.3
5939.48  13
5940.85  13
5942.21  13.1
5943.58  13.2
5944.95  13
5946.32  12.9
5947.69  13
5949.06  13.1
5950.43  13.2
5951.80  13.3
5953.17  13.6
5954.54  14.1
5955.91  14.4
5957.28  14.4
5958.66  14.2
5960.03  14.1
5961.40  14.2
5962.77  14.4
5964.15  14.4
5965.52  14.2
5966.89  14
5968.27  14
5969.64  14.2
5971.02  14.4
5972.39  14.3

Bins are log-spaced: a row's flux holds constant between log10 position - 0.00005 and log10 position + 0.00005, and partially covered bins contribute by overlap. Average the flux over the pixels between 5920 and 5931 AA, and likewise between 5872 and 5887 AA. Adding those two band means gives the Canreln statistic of 28.1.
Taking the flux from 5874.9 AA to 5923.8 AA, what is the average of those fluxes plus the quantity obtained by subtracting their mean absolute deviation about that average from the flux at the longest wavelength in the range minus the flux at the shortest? 11.4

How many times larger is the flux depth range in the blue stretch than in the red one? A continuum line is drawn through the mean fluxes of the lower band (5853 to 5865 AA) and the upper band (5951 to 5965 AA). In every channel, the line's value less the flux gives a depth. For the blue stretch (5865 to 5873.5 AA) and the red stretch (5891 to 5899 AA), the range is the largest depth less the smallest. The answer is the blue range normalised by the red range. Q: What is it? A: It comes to 1.14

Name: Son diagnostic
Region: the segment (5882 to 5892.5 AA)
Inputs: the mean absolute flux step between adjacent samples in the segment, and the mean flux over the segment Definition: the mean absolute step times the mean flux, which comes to 2.1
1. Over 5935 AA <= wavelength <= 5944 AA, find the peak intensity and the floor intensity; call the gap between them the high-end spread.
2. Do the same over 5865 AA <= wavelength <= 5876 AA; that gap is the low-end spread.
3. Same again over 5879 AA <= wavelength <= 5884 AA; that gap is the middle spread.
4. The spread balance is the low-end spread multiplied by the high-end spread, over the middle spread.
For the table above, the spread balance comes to 3.5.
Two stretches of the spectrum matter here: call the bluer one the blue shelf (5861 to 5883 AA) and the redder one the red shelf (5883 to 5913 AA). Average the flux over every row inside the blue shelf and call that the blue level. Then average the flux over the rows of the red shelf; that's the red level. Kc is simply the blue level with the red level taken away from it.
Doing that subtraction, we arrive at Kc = 1.2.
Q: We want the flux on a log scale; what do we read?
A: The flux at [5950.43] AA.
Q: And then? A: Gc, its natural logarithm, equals 2.58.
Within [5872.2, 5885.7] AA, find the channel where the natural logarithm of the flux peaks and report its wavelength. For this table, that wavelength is 5874.19 AA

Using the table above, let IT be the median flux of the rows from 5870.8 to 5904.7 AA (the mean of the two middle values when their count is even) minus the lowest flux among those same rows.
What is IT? 1.0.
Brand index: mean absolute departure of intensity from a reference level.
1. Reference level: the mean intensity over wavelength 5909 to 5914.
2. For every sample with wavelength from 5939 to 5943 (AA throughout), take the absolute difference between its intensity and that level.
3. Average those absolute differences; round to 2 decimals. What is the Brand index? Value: 1.02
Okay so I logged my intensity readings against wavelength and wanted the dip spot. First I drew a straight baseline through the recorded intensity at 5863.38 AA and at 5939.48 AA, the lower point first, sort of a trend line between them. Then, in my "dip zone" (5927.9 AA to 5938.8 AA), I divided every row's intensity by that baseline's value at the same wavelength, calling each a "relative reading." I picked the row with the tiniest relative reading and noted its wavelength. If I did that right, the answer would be 5938.11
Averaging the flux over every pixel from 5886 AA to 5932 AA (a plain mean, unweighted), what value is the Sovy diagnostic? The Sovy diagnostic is 13.59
